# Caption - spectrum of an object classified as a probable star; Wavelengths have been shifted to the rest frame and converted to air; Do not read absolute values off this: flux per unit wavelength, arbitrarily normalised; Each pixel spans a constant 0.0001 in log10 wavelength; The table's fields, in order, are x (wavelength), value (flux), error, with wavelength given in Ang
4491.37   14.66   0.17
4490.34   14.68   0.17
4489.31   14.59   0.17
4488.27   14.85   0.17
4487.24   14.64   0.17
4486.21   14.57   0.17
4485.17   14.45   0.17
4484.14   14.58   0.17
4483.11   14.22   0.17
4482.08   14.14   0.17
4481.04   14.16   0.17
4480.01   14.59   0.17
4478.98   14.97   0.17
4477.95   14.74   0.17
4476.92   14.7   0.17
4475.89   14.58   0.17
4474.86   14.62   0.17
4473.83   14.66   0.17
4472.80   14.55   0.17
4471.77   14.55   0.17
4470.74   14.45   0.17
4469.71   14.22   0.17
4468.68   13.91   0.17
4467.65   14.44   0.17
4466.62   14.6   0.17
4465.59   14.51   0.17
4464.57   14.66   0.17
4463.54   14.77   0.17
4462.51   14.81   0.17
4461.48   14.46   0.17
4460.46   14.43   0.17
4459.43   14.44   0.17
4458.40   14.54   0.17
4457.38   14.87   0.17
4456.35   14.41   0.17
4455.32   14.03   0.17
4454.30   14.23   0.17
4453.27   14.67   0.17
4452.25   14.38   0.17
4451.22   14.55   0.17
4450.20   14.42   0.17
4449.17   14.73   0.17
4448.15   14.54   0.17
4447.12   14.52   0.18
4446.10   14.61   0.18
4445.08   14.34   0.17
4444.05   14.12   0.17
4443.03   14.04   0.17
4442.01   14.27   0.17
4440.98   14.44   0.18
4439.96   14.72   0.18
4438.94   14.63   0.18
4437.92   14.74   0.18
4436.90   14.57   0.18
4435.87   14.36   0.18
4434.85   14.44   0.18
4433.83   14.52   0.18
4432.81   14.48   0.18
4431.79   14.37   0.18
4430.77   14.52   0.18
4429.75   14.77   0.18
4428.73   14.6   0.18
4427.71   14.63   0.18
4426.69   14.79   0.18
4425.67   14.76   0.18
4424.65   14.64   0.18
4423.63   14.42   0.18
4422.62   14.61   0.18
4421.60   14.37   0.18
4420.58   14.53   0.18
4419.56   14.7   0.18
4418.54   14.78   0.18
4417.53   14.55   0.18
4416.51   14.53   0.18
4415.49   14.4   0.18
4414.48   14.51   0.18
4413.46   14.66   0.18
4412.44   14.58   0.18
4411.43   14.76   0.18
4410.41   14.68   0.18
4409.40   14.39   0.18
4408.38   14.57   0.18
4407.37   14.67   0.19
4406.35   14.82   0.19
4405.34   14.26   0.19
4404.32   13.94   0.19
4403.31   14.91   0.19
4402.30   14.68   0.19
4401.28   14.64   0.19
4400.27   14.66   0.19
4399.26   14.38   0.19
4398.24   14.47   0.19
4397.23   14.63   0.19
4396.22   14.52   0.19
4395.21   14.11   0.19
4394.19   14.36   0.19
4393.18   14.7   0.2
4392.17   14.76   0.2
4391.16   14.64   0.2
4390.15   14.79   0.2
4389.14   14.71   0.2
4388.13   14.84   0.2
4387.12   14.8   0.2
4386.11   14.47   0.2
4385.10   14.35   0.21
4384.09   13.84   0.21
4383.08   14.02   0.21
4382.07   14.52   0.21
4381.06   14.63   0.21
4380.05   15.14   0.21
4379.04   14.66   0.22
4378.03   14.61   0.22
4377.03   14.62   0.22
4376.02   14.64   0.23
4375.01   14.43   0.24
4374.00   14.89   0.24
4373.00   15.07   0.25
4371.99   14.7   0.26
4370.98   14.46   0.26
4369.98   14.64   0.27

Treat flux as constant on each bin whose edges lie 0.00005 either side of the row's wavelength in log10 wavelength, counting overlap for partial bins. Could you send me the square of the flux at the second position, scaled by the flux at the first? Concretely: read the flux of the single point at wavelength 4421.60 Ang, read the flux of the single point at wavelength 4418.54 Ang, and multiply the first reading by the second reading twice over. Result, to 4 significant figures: 3139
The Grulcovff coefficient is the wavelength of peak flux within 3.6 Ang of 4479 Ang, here 4478.98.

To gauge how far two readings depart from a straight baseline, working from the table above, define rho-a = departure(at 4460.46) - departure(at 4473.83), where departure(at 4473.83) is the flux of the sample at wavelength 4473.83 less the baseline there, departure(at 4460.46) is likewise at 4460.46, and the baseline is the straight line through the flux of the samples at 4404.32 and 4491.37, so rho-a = -0.12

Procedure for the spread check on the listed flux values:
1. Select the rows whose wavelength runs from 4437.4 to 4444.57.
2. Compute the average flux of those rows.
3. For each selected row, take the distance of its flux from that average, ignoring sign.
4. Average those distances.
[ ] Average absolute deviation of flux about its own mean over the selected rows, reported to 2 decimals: 0.24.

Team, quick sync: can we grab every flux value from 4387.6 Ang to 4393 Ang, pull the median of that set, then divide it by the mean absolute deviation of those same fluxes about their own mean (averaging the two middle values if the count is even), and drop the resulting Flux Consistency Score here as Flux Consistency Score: 253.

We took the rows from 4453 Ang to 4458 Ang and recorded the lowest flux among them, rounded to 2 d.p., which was 14.03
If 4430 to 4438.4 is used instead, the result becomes 14.36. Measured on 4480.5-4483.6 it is 14.14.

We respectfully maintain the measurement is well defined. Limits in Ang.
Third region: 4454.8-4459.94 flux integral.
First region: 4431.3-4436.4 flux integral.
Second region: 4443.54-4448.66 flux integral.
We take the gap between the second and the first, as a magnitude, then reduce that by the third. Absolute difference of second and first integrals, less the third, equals -74.0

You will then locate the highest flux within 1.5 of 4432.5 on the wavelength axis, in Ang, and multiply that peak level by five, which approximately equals 72.6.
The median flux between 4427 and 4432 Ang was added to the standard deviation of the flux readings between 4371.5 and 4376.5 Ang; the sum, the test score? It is 14.8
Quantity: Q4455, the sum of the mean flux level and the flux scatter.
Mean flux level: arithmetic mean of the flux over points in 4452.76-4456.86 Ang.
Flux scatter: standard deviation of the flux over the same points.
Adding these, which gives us 14.6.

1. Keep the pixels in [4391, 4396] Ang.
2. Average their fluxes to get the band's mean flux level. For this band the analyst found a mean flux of 14.5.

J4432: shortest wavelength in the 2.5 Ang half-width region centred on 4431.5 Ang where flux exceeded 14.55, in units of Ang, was 4429.75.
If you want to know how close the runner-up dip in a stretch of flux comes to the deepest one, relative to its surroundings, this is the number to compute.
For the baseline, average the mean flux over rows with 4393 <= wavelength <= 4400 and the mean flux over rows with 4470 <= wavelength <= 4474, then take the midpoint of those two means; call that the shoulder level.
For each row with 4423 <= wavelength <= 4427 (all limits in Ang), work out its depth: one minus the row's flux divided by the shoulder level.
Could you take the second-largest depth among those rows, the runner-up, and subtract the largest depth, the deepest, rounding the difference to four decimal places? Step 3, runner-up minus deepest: -0.0152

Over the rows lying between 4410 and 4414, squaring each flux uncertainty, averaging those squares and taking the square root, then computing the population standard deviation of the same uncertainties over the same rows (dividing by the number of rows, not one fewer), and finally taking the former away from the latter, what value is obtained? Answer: -0.180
